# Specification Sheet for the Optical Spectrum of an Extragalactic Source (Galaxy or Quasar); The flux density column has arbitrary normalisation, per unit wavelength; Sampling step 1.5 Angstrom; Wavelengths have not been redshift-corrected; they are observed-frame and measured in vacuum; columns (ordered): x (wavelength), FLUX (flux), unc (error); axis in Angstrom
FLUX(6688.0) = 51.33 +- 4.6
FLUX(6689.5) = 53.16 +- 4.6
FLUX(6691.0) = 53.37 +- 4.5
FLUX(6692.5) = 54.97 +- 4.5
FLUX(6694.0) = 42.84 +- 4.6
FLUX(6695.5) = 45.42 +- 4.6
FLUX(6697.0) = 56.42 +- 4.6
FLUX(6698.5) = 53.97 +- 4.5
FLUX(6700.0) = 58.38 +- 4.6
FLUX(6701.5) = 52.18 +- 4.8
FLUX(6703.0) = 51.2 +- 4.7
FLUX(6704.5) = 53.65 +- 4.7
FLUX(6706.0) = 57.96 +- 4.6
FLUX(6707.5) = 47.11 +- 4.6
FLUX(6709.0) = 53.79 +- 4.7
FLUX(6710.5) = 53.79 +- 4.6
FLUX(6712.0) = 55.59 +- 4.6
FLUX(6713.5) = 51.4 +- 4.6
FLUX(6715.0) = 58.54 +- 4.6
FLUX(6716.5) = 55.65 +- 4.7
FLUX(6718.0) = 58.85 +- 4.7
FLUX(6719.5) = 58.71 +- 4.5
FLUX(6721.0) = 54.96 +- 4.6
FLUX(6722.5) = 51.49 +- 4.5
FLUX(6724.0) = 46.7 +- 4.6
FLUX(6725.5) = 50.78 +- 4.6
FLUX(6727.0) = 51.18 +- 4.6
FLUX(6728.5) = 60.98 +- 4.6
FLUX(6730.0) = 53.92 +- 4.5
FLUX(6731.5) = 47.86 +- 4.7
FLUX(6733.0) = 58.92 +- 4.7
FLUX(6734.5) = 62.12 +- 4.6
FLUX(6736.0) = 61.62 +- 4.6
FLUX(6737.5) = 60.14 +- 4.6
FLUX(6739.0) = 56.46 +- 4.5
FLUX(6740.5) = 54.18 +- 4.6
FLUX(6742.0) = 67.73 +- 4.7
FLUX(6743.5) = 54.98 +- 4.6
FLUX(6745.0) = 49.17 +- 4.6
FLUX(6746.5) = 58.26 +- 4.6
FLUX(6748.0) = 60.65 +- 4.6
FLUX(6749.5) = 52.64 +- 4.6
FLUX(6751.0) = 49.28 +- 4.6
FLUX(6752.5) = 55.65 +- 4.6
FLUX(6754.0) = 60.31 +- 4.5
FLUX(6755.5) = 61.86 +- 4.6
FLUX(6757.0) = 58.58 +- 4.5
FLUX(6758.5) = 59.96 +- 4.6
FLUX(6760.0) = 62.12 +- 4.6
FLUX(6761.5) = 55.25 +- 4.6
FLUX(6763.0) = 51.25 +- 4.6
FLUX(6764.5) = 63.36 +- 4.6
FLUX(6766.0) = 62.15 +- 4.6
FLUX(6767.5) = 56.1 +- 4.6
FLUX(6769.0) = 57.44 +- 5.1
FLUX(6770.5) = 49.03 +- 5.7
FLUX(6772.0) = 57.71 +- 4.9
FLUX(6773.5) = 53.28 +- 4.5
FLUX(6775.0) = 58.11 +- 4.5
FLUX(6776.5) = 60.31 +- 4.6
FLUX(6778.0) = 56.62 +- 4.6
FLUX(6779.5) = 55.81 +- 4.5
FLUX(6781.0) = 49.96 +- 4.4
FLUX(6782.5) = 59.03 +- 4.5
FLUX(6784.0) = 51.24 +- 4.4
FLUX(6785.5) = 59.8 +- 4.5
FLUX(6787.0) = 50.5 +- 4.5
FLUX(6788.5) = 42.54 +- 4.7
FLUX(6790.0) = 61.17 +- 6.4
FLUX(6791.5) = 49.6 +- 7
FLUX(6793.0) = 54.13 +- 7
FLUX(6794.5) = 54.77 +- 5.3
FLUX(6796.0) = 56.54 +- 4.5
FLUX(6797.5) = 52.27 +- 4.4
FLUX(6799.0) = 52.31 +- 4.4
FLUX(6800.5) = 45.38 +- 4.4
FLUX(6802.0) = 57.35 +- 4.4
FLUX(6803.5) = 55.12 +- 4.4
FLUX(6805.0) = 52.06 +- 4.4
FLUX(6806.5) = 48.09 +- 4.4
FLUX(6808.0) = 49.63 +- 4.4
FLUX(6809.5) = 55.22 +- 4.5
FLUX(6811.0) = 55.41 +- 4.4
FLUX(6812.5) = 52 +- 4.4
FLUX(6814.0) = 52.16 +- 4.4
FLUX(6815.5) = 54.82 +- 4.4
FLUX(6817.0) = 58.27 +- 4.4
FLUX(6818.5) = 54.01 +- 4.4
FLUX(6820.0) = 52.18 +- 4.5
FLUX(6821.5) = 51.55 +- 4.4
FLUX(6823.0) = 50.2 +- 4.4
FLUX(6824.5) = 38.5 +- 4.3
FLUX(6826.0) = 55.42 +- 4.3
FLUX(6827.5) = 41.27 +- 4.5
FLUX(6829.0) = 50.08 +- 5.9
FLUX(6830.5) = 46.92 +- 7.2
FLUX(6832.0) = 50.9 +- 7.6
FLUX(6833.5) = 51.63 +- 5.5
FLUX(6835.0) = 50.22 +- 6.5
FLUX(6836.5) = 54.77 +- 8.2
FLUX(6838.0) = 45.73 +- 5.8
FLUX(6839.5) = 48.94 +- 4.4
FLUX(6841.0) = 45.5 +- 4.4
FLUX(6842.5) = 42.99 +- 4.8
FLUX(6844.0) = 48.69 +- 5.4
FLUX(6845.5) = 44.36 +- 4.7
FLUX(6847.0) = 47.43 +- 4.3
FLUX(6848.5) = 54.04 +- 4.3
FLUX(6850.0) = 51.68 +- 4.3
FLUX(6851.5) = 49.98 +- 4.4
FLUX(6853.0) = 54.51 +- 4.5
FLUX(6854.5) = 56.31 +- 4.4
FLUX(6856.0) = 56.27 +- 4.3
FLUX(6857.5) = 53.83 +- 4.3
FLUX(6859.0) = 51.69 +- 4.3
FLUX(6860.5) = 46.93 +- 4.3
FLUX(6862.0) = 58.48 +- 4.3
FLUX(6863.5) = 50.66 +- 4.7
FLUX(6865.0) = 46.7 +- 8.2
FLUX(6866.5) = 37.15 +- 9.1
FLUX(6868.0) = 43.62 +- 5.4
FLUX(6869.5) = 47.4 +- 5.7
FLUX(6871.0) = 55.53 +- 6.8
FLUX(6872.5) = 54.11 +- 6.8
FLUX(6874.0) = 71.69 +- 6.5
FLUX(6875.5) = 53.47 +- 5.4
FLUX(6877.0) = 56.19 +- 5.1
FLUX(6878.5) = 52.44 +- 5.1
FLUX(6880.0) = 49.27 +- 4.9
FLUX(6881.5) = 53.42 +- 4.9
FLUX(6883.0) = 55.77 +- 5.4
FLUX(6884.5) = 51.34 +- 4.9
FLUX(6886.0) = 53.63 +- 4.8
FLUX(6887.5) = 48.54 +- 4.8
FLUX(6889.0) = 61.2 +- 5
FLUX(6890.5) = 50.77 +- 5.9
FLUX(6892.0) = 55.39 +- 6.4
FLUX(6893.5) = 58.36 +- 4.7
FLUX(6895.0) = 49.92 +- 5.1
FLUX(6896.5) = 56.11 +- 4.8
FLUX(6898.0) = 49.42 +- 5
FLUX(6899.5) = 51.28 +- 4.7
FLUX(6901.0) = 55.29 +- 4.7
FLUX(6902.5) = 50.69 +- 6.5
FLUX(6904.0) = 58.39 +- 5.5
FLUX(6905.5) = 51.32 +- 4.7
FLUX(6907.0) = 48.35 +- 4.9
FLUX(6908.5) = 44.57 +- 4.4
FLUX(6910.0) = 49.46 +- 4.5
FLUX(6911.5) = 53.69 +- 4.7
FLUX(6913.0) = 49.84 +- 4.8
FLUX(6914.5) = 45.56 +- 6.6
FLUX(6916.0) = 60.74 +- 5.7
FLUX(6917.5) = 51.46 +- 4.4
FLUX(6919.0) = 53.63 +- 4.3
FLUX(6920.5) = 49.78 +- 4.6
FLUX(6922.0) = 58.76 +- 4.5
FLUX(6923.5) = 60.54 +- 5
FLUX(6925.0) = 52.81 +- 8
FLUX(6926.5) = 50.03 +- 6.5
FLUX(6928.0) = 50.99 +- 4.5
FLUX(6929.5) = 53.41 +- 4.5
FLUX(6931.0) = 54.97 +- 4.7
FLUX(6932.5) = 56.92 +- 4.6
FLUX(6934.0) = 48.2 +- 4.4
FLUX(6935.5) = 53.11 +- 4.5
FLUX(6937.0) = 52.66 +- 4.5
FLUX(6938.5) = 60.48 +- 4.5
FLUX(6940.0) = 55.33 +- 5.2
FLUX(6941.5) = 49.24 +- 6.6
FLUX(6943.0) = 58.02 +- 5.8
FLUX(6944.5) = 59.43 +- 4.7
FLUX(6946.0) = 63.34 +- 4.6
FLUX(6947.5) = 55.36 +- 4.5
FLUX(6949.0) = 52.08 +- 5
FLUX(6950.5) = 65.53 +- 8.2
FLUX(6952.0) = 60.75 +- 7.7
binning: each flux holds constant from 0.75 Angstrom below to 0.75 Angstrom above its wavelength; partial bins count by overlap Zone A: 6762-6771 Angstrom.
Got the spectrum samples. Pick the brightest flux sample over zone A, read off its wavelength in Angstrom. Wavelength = 6764.5 Angstrom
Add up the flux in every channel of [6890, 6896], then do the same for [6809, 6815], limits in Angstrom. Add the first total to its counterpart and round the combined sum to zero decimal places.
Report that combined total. 429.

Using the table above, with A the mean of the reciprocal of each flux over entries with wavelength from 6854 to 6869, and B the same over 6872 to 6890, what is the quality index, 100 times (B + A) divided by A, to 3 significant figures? 190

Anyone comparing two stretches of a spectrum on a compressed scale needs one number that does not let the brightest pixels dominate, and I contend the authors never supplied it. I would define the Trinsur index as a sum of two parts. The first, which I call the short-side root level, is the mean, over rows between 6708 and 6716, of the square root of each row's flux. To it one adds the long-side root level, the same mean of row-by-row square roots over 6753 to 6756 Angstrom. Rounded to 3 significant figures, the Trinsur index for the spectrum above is 15.2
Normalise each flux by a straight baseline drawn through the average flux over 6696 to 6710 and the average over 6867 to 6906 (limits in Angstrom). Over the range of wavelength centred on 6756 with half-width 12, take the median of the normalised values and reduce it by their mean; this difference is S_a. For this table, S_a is 0.021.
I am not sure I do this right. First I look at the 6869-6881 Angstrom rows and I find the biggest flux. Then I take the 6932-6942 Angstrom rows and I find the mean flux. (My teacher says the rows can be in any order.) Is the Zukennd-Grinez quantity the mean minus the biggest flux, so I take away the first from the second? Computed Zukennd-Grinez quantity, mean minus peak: -18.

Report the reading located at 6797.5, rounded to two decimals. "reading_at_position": 52.27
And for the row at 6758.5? 59.96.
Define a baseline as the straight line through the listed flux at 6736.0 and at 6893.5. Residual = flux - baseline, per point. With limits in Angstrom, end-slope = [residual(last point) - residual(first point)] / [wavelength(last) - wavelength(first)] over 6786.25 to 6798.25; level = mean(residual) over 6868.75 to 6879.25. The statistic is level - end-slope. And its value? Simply -3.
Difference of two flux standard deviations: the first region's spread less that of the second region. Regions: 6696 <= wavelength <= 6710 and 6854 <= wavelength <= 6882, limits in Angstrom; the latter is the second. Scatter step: -3.5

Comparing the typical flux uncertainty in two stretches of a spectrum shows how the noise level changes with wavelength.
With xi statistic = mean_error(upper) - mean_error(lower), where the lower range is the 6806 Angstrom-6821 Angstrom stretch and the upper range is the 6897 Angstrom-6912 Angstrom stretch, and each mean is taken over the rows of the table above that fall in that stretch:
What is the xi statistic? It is 0.54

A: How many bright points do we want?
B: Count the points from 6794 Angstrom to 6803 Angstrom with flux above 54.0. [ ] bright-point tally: 3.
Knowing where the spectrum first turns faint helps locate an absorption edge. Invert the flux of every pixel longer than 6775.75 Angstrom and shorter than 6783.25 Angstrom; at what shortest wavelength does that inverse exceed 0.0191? 6781.0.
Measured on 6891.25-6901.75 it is 6895.0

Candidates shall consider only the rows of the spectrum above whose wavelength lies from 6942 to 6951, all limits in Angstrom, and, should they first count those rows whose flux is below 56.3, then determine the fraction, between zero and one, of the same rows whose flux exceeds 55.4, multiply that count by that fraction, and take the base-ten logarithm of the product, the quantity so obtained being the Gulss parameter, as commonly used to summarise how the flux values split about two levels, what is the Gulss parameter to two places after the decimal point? 0.12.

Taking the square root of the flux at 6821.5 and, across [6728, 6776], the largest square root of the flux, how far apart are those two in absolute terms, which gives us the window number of 1.0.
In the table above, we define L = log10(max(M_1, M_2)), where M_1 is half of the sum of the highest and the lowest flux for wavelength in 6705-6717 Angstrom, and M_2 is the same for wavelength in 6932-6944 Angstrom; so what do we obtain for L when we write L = 1.74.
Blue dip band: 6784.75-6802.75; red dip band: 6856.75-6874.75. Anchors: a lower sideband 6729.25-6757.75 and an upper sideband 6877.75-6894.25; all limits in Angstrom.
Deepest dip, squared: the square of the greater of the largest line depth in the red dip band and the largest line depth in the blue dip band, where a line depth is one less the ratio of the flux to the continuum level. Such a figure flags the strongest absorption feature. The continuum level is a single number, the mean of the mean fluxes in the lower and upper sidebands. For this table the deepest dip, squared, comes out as 0.108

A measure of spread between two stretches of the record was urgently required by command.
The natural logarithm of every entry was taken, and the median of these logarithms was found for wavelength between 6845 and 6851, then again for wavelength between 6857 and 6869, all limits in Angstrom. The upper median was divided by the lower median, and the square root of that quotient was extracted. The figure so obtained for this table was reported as 1.00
